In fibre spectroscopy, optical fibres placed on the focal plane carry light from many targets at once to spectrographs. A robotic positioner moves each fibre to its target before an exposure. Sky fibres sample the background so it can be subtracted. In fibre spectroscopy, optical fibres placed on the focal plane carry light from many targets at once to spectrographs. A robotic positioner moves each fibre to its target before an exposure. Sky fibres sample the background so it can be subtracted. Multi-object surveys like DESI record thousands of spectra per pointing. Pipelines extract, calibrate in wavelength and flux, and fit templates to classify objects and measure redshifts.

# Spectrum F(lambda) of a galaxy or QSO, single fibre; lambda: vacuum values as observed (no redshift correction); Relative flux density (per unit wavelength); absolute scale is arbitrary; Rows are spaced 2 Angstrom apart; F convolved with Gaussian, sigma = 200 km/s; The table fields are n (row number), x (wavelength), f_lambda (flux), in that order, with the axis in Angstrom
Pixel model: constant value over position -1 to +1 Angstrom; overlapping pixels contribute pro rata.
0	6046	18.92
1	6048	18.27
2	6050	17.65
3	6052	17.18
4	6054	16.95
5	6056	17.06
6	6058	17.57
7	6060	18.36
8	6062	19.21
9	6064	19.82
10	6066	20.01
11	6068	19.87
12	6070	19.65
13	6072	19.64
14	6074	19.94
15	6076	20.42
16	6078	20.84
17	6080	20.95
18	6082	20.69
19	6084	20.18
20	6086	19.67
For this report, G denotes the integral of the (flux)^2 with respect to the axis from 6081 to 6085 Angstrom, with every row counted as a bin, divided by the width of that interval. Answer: 418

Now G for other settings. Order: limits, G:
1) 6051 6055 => 291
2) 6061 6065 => 381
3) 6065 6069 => 398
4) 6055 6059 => 300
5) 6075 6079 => 426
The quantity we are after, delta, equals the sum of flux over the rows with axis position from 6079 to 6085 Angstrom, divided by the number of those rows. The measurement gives 20.6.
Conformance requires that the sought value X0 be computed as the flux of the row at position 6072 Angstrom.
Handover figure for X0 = 19.64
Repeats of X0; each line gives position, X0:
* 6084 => 20.18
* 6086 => 19.67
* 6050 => 17.65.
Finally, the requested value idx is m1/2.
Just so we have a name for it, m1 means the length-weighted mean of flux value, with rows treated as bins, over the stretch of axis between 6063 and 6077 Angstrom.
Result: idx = 10.0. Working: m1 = 19.9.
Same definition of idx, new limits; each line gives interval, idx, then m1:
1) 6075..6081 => 10.4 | 20.7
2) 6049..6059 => 8.6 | 17.3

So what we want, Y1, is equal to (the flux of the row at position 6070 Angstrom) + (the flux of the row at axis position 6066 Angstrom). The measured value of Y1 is 39.7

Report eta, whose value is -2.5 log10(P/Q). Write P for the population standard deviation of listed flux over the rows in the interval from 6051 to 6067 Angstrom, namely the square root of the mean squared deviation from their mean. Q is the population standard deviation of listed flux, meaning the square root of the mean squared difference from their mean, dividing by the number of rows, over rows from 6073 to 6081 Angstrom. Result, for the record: -1.2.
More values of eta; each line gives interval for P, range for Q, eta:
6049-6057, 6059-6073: 0.7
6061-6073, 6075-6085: 0.1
